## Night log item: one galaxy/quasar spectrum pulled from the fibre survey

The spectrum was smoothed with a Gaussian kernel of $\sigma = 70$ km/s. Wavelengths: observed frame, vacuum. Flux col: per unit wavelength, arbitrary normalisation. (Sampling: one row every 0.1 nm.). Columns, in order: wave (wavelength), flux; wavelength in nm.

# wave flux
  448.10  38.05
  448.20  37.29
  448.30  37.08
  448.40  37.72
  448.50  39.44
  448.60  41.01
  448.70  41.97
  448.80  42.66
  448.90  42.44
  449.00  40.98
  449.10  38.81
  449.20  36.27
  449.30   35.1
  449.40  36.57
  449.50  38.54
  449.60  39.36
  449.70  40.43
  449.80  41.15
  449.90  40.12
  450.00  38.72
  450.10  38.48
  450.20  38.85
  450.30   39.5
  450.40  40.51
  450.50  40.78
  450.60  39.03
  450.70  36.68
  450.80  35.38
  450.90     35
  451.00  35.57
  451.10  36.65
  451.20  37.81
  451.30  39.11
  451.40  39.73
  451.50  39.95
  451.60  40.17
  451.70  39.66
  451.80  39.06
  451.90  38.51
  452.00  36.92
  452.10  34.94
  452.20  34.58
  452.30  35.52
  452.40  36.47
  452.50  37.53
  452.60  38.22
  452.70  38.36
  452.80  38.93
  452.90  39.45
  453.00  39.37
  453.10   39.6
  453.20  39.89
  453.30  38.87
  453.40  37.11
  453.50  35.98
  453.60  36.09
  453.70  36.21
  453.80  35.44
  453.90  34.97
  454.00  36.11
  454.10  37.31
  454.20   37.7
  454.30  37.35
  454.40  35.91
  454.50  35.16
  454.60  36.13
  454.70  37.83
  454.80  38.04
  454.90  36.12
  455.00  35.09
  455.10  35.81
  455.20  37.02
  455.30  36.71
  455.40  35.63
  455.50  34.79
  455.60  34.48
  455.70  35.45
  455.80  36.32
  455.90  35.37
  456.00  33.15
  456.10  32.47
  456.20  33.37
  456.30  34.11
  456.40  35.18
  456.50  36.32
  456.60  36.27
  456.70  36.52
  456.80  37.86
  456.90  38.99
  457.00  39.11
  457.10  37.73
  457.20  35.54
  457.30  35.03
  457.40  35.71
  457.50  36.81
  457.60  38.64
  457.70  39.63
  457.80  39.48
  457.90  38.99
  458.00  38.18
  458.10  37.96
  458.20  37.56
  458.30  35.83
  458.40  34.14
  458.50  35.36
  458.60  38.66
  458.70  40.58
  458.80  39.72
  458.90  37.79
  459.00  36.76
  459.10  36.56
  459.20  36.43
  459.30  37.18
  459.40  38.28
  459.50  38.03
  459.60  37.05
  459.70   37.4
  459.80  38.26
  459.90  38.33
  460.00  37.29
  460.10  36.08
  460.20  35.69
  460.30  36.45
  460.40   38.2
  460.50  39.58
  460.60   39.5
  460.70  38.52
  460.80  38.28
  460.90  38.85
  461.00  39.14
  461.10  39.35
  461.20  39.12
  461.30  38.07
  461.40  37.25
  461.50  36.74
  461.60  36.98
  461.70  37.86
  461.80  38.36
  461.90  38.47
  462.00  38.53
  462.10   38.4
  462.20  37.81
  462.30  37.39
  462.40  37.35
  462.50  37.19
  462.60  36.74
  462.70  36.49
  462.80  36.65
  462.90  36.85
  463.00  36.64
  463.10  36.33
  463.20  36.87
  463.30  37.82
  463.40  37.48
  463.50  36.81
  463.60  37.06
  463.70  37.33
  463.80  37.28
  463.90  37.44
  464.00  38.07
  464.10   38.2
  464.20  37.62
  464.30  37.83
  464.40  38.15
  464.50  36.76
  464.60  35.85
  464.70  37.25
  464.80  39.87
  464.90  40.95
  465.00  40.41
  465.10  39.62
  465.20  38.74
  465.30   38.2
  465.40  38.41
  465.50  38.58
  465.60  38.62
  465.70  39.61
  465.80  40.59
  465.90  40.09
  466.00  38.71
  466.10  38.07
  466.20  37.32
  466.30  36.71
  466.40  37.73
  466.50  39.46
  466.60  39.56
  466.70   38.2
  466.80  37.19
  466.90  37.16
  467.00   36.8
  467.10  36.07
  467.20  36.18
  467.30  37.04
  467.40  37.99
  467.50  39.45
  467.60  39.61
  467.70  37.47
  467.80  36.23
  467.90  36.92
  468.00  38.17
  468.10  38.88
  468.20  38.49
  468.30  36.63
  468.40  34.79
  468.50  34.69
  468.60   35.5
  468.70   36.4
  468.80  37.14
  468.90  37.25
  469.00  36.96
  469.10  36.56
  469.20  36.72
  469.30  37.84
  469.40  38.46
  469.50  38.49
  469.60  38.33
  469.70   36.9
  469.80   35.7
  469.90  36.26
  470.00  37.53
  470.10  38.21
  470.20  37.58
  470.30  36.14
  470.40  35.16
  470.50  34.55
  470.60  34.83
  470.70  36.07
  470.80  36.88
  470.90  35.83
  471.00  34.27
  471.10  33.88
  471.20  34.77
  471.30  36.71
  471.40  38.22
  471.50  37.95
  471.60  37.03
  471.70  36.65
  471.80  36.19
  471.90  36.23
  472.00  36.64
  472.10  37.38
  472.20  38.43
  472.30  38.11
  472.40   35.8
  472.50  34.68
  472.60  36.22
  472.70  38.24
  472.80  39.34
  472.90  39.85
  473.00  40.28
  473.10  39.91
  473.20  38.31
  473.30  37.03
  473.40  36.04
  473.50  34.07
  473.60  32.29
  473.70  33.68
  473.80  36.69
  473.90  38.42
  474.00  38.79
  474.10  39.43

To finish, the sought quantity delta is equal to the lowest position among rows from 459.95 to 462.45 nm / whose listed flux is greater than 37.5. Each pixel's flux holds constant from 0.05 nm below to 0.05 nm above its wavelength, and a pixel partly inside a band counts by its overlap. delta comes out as 460.40 nm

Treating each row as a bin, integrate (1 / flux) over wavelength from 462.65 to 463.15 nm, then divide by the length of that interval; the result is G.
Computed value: 0.0273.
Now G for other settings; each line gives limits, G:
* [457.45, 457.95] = 0.0259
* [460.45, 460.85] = 0.0257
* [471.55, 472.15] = 0.0273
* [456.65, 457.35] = 0.0269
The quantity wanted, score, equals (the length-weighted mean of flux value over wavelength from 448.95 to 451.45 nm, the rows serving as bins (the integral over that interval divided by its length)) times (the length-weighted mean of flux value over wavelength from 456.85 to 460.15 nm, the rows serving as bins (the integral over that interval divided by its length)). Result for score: 1441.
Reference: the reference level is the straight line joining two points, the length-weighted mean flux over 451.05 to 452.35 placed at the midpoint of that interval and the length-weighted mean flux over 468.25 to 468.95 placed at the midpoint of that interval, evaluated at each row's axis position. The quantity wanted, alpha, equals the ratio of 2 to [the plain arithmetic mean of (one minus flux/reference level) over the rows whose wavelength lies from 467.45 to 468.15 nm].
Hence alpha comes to -37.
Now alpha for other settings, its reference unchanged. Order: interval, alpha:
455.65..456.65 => 29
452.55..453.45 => -68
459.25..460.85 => -96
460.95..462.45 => -59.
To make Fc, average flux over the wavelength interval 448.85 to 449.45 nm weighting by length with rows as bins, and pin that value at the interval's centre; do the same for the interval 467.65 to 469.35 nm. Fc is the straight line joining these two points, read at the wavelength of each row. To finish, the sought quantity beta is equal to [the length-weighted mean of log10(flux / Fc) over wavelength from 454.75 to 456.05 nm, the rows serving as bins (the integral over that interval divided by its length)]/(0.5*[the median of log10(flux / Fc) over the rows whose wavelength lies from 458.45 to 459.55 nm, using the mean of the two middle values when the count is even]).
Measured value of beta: -25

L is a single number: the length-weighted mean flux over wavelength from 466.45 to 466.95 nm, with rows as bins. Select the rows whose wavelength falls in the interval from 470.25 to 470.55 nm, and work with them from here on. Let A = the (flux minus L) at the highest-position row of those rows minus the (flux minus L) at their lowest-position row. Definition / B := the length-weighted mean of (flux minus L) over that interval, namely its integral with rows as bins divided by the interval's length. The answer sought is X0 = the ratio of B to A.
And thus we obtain 1.9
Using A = -1.6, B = -3.0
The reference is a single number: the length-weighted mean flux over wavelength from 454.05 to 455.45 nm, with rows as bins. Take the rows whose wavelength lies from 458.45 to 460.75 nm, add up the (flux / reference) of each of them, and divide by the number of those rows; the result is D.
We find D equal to 1.032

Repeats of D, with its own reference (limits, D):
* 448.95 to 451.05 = 1.050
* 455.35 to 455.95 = 0.967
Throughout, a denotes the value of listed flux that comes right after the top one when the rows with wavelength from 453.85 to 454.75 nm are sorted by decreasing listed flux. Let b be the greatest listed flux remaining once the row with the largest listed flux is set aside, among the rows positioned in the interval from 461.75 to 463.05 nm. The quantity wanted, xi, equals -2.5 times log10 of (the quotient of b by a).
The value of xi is -0.022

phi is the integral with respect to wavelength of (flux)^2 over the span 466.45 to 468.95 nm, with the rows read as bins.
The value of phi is 3489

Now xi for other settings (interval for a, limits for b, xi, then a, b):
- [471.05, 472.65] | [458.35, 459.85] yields -0.042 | 38.22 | 39.72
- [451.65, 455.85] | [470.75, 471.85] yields 0.048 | 39.66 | 37.95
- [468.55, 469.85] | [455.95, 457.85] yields -0.028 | 38.46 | 39.48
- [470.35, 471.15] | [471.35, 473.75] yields -0.110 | 36.07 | 39.91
